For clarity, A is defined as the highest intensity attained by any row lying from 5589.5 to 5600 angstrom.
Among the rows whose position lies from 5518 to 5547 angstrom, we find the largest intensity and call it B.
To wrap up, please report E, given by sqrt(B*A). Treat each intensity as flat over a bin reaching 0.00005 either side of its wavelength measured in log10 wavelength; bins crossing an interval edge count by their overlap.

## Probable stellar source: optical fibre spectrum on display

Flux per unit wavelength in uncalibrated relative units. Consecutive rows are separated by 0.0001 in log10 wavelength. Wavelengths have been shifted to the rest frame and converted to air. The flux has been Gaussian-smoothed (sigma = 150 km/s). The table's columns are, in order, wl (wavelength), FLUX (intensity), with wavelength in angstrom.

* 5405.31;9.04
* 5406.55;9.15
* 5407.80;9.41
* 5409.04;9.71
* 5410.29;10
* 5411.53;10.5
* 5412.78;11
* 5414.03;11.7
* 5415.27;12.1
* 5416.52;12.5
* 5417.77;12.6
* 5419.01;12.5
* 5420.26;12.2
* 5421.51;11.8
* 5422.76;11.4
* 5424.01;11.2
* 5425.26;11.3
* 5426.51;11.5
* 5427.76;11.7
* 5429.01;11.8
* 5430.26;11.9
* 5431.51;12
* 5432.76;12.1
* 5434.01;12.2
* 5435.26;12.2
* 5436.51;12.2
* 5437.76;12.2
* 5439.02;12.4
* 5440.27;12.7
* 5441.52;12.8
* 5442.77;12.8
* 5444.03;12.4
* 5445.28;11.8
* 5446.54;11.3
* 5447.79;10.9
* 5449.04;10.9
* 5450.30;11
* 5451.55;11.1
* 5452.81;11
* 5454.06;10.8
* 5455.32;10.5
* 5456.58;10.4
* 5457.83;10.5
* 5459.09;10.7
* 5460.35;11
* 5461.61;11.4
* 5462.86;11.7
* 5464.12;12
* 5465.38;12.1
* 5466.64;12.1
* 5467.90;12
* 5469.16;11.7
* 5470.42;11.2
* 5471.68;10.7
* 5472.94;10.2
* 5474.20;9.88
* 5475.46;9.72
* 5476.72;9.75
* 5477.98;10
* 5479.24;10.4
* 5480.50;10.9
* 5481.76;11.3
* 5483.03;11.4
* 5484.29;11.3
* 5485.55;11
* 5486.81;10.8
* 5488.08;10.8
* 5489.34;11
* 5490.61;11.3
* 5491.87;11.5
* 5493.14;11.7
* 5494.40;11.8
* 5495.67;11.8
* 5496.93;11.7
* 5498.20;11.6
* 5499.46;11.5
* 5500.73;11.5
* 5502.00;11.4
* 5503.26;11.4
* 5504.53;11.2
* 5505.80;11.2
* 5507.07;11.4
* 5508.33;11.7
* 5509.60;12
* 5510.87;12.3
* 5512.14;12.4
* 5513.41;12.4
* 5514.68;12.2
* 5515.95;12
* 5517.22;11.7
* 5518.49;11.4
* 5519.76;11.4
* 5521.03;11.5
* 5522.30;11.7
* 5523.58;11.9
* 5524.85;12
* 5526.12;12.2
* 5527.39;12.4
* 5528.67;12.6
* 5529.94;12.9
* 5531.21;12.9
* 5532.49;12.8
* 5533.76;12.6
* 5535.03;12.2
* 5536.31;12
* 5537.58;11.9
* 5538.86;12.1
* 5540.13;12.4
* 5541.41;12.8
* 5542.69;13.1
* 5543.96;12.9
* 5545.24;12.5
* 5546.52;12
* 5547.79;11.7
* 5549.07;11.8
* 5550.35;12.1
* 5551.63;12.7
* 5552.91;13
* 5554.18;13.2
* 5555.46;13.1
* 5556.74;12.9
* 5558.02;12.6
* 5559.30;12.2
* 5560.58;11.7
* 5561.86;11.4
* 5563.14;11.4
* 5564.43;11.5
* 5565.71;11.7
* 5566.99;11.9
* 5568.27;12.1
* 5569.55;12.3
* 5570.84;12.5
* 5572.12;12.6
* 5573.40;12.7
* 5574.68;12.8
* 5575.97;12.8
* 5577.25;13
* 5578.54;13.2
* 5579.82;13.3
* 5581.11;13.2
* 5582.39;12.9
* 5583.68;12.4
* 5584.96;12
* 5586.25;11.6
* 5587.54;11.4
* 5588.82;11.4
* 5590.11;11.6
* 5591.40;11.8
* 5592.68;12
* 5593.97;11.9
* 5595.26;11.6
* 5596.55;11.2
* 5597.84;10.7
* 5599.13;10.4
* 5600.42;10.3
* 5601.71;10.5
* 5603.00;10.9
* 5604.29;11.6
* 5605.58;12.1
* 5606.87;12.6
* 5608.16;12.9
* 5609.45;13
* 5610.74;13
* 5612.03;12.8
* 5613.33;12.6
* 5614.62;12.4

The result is 12.5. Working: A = 12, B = 13.1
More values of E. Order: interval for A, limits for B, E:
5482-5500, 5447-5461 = 11.4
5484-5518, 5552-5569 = 12.8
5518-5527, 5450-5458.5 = 11.6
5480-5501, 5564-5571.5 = 12.1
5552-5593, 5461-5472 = 12.7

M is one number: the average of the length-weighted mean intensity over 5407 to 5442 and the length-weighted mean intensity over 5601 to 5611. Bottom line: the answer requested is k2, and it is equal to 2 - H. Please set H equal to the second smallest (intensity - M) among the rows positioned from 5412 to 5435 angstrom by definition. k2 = 2.66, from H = -0.7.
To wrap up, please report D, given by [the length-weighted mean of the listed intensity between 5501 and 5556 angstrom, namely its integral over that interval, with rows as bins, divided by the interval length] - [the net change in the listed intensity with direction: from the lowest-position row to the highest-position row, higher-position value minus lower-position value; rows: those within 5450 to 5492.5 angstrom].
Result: 11.66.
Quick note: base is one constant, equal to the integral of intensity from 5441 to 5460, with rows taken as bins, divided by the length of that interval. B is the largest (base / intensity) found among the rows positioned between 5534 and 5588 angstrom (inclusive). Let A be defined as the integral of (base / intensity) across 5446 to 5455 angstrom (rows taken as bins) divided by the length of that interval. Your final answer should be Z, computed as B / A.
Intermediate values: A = 1.03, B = 0.99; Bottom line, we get 0.96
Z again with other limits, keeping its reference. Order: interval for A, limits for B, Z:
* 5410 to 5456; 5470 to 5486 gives 1.20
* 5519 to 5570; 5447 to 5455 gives 1.13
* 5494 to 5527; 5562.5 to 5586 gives 1.03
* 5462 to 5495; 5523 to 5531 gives 0.93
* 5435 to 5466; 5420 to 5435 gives 1.03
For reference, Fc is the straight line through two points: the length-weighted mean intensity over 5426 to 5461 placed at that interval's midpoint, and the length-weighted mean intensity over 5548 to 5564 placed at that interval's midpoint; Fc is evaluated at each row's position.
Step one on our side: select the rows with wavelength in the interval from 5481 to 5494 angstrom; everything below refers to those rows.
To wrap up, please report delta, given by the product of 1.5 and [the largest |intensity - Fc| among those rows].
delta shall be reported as 1.6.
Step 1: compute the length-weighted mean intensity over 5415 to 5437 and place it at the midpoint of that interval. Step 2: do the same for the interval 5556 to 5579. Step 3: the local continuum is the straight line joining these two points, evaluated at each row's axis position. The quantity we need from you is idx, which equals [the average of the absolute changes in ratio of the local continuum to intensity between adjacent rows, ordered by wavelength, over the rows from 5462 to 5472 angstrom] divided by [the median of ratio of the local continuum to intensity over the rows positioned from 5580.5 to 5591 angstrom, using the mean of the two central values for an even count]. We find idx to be 0.023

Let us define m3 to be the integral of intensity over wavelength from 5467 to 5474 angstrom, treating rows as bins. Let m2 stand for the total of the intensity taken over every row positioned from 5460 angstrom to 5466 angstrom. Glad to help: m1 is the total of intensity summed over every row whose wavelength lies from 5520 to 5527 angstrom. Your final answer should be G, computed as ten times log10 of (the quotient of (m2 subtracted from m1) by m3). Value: -18.5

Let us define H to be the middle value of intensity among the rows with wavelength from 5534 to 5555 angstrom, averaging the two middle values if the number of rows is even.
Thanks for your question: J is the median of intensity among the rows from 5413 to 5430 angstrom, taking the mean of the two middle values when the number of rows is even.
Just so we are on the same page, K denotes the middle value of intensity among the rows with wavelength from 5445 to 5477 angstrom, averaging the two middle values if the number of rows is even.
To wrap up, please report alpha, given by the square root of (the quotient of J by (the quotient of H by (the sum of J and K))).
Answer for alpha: 4.68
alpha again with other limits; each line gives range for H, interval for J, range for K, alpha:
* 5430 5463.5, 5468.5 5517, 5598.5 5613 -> 4.79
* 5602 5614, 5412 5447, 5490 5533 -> 4.78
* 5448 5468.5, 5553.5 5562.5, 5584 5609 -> 5.26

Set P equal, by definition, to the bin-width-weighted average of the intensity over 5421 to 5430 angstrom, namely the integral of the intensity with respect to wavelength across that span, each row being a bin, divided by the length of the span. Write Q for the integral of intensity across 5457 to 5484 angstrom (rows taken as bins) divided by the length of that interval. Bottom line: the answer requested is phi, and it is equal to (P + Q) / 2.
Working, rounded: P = 11.5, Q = 11.0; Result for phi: 11.3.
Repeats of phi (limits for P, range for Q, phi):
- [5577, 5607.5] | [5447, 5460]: 11.3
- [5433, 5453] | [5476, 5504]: 11.5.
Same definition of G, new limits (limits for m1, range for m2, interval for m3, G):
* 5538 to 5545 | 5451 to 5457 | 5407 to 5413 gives -8.0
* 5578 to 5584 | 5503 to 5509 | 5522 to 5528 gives -9.5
